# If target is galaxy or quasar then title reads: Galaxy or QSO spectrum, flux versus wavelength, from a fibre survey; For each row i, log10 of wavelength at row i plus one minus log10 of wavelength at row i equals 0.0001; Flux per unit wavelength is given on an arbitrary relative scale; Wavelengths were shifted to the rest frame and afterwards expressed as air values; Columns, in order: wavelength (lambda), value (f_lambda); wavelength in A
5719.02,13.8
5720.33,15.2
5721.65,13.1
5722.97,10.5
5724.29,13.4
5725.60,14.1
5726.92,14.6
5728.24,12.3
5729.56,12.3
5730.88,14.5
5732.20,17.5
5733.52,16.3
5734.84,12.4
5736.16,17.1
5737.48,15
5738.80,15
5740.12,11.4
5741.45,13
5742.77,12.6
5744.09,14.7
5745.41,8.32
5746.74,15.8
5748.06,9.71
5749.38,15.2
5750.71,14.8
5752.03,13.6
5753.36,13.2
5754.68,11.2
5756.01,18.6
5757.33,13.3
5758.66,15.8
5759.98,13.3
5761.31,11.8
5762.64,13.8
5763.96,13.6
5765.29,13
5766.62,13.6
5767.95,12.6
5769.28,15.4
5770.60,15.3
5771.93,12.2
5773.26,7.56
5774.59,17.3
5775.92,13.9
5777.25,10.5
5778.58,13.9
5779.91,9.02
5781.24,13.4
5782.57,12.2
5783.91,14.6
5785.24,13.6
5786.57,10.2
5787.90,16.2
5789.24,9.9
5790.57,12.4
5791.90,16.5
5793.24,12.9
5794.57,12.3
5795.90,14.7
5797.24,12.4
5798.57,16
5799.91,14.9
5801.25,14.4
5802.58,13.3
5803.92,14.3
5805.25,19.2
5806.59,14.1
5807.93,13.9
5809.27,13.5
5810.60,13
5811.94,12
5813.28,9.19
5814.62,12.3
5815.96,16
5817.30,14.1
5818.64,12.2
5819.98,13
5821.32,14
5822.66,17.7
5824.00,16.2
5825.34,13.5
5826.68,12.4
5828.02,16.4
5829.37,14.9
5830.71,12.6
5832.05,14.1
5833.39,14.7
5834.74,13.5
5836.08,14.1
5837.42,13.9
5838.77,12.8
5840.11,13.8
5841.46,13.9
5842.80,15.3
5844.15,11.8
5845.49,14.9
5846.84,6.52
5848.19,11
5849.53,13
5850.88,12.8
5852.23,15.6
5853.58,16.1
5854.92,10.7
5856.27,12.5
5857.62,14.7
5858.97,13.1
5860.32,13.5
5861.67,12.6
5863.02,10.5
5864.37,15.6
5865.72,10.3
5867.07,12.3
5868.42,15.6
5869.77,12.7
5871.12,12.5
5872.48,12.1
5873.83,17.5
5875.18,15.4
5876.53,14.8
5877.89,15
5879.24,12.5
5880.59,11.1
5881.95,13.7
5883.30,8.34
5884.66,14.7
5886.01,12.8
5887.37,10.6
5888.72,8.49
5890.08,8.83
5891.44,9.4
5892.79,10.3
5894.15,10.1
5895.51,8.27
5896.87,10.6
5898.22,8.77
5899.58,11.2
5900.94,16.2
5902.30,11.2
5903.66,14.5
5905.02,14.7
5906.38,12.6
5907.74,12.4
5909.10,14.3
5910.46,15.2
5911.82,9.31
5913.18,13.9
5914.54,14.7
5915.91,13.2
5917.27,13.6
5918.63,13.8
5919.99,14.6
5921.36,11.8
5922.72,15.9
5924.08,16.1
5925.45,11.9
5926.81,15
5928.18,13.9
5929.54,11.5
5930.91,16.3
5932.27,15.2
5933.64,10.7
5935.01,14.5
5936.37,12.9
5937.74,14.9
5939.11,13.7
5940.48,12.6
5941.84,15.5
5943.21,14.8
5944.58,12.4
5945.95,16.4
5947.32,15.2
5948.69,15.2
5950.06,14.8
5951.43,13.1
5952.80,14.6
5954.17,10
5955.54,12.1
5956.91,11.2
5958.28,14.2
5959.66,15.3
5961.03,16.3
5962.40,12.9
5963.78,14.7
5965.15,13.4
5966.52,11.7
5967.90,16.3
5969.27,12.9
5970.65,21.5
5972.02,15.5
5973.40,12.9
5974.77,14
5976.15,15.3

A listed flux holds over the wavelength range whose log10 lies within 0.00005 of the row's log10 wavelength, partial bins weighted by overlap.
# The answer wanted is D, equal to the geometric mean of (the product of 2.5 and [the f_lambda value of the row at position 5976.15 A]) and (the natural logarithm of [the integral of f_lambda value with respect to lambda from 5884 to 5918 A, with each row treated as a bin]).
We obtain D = 15.2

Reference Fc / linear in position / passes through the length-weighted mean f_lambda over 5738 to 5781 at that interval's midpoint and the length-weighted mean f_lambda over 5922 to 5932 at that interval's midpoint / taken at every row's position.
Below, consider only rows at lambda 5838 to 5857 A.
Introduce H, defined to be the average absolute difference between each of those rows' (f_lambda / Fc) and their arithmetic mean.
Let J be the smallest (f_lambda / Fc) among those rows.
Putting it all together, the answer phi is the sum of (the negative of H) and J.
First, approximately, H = 0.13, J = 0.47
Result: 0.34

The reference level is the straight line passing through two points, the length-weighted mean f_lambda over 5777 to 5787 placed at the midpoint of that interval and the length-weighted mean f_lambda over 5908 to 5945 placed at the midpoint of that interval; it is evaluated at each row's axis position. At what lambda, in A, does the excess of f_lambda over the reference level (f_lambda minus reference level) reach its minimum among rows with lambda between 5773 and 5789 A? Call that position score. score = 5773.26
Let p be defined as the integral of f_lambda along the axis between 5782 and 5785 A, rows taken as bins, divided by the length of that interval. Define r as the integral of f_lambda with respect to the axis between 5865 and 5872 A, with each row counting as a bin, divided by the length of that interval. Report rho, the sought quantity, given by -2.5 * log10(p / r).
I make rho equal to -0.06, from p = 13.4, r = 12.7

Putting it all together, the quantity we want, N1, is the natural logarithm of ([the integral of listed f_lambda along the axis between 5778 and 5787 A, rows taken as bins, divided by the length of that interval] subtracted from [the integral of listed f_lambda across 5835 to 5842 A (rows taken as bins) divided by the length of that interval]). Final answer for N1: 0.2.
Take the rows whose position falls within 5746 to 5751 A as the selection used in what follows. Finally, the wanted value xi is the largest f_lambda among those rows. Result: 15.8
